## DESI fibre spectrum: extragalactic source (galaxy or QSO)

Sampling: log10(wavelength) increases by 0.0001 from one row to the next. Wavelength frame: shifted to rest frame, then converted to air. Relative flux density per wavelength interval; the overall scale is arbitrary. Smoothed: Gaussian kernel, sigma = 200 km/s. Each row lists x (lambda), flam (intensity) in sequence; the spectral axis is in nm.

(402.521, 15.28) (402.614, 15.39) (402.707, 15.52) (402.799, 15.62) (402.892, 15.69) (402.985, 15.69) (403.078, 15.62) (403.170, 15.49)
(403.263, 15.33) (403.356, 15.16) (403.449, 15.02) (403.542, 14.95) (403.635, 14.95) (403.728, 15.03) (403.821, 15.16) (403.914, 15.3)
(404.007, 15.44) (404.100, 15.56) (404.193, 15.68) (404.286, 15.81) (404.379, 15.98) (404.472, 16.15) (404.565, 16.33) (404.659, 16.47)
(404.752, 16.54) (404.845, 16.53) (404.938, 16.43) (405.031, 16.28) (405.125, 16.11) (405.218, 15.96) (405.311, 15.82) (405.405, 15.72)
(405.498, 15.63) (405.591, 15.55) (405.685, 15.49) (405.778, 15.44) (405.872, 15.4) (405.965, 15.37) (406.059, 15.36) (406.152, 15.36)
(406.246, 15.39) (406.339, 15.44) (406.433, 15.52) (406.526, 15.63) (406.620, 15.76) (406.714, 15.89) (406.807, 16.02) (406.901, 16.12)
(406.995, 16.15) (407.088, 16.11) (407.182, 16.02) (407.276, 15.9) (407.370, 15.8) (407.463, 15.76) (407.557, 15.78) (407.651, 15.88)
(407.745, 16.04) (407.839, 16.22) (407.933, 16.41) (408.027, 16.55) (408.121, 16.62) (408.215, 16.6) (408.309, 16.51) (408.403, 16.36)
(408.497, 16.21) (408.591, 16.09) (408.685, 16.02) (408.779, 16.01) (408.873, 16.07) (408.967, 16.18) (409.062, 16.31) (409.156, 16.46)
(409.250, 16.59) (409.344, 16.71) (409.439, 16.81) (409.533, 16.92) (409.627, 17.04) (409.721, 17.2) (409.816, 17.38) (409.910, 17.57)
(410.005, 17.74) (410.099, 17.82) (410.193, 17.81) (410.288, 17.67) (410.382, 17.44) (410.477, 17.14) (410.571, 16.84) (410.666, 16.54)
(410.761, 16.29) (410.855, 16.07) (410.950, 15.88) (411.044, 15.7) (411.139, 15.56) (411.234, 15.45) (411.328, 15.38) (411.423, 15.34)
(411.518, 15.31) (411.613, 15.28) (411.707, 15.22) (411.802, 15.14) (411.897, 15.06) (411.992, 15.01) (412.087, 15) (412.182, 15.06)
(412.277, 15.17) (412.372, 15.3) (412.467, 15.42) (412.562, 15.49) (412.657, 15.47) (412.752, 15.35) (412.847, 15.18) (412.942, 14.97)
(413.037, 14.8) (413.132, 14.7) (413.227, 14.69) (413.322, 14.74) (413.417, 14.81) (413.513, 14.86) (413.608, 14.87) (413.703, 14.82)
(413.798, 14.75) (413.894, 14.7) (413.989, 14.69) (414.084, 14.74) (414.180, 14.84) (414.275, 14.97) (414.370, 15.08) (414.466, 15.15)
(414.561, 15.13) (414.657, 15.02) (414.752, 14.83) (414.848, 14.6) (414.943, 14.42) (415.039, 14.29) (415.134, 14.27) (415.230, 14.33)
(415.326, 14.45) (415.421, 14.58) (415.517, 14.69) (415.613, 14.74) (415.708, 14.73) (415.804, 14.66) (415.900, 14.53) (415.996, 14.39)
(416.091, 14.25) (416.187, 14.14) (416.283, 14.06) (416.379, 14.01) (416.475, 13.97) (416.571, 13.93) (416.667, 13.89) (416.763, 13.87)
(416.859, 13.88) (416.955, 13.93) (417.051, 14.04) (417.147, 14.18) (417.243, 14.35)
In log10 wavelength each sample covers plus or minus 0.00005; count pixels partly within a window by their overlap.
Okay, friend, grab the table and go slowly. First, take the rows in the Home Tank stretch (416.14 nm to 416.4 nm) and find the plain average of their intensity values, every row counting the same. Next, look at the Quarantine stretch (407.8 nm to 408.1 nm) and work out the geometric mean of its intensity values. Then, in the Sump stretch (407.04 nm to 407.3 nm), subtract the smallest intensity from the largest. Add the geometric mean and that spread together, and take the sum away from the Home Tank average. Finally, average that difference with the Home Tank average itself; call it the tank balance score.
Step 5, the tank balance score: 5.8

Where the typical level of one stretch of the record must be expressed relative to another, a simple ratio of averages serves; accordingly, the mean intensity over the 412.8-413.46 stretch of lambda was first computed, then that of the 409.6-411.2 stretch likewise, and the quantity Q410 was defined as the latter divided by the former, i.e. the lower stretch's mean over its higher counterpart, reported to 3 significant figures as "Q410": 1.14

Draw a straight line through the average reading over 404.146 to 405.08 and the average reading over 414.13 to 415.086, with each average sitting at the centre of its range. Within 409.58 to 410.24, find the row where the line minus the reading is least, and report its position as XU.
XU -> 410.193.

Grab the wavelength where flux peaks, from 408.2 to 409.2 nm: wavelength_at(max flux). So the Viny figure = 408.215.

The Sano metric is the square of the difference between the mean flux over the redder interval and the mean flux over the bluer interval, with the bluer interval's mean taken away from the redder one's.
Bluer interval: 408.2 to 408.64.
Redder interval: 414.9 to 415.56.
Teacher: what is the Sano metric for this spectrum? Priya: 3.7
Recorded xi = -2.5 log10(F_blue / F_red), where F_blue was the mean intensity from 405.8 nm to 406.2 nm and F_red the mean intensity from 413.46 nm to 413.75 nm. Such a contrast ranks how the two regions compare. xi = -0.04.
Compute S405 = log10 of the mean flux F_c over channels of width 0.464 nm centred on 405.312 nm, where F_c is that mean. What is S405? 1.20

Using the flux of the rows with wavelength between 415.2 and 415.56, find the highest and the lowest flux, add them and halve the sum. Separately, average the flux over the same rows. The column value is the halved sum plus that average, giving 29.0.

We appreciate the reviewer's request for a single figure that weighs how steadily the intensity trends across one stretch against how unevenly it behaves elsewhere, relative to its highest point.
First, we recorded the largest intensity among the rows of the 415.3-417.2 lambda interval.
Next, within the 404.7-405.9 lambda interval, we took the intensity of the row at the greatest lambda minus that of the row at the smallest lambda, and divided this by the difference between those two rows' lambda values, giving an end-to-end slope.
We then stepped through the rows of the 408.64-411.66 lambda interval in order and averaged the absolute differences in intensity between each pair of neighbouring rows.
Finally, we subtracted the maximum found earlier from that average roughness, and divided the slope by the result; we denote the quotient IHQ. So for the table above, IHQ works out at 0.07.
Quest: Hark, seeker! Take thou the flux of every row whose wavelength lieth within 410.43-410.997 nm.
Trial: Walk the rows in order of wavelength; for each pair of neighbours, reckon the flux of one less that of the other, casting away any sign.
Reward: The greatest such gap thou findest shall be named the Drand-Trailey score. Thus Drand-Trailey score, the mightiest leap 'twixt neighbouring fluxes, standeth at 0.30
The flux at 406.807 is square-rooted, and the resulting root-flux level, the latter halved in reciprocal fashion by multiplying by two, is 8.00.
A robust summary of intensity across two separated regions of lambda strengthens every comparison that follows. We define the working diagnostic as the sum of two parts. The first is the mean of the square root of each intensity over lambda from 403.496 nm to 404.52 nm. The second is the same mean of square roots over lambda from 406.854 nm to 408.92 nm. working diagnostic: 7.95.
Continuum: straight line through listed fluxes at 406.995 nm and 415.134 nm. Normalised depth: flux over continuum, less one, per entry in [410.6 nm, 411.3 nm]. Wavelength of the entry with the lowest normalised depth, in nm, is 411.234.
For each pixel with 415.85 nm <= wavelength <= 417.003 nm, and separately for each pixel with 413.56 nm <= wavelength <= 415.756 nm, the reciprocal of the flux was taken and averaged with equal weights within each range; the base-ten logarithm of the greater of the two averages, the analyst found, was -1.15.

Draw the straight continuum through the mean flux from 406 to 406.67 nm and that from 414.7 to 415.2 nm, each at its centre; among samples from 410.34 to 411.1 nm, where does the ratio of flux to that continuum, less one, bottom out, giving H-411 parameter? 411.044 nm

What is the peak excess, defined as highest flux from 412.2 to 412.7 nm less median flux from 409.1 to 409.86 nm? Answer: -1.4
